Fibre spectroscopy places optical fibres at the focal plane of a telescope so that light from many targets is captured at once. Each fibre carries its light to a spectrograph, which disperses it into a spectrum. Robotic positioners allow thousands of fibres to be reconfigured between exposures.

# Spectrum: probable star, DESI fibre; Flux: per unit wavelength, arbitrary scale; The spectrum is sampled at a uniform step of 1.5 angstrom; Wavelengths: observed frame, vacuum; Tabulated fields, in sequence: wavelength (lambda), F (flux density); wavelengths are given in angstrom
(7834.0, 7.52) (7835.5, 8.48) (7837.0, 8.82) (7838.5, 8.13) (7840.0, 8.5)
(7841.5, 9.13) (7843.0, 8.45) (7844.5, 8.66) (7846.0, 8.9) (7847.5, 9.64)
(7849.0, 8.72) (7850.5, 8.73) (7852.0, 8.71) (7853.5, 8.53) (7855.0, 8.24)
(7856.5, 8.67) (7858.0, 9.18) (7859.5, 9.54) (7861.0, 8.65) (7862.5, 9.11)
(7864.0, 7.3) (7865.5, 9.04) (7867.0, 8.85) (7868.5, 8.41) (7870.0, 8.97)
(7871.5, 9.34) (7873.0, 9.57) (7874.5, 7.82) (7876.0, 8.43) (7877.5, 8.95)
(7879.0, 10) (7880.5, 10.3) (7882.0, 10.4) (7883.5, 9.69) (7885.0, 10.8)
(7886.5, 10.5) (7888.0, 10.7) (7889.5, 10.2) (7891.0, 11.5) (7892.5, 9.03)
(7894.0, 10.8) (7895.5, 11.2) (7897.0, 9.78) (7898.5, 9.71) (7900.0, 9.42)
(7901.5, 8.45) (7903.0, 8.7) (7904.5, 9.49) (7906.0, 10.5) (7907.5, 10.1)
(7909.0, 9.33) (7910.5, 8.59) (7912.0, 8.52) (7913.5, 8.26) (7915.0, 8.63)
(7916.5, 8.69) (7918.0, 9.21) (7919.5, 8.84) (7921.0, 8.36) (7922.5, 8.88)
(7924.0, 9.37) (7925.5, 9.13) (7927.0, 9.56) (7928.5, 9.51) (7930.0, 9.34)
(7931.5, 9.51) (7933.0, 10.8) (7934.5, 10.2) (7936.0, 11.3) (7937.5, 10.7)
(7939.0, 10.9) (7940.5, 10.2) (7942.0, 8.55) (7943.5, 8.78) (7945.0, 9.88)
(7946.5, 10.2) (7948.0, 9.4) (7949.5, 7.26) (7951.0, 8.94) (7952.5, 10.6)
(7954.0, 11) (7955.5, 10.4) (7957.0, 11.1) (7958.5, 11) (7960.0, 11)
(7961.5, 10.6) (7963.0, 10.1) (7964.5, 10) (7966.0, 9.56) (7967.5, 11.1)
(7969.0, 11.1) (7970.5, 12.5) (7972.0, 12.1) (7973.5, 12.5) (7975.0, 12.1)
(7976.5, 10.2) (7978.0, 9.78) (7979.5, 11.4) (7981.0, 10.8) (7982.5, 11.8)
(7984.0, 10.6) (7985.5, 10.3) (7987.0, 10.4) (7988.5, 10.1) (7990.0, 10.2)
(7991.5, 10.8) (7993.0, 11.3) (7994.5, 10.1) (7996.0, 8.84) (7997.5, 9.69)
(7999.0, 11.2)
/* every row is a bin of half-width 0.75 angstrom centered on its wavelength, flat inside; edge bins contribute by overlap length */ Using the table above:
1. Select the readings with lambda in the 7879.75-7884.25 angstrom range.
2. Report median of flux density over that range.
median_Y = 10.3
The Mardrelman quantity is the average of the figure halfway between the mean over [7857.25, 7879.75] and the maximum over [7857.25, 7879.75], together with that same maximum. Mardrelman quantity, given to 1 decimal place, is 9.7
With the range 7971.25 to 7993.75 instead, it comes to 12.1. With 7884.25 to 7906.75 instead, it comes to 11.1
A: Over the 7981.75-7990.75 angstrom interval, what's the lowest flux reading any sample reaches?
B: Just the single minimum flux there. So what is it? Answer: 10.1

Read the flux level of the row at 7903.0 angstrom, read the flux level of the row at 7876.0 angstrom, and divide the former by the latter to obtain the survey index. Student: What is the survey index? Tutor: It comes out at 1.03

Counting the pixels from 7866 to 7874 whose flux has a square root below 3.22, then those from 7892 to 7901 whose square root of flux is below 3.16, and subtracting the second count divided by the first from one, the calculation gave 0.2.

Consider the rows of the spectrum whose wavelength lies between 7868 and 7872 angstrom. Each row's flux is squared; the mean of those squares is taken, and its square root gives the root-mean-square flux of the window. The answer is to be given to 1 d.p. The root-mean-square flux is 8.9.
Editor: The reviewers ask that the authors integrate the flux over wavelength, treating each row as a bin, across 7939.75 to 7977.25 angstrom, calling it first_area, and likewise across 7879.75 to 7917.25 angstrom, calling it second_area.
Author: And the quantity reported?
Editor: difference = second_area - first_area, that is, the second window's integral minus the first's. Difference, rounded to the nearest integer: -25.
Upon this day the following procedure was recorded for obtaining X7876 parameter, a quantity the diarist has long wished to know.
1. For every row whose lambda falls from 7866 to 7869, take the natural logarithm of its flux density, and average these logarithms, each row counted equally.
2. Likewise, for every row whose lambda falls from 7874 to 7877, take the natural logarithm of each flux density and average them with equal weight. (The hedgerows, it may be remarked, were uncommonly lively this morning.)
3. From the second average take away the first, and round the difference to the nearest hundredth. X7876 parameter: -0.06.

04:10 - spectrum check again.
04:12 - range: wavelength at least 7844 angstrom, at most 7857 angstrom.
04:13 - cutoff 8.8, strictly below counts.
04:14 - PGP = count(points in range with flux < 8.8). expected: 7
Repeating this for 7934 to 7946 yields 2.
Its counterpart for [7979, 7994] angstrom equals 0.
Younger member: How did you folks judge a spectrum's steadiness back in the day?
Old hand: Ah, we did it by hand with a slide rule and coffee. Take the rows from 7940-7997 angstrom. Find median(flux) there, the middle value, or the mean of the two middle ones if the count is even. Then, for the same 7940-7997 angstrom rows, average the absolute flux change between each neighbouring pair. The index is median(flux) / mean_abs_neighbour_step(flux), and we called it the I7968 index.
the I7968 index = 14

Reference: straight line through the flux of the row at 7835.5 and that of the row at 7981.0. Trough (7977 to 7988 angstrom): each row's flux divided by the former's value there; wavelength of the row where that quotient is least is 7978.0 angstrom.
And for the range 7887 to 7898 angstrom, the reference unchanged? 7892.5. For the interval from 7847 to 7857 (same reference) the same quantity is 7855.0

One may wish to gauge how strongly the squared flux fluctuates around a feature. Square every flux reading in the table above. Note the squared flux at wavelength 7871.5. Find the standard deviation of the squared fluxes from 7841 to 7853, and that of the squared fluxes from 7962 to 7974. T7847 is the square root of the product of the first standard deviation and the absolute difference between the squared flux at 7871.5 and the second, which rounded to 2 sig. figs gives 20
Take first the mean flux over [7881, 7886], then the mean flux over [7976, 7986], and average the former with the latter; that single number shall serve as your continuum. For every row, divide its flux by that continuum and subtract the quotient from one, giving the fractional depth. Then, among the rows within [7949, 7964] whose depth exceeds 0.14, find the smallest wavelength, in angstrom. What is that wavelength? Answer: 7949.5 angstrom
